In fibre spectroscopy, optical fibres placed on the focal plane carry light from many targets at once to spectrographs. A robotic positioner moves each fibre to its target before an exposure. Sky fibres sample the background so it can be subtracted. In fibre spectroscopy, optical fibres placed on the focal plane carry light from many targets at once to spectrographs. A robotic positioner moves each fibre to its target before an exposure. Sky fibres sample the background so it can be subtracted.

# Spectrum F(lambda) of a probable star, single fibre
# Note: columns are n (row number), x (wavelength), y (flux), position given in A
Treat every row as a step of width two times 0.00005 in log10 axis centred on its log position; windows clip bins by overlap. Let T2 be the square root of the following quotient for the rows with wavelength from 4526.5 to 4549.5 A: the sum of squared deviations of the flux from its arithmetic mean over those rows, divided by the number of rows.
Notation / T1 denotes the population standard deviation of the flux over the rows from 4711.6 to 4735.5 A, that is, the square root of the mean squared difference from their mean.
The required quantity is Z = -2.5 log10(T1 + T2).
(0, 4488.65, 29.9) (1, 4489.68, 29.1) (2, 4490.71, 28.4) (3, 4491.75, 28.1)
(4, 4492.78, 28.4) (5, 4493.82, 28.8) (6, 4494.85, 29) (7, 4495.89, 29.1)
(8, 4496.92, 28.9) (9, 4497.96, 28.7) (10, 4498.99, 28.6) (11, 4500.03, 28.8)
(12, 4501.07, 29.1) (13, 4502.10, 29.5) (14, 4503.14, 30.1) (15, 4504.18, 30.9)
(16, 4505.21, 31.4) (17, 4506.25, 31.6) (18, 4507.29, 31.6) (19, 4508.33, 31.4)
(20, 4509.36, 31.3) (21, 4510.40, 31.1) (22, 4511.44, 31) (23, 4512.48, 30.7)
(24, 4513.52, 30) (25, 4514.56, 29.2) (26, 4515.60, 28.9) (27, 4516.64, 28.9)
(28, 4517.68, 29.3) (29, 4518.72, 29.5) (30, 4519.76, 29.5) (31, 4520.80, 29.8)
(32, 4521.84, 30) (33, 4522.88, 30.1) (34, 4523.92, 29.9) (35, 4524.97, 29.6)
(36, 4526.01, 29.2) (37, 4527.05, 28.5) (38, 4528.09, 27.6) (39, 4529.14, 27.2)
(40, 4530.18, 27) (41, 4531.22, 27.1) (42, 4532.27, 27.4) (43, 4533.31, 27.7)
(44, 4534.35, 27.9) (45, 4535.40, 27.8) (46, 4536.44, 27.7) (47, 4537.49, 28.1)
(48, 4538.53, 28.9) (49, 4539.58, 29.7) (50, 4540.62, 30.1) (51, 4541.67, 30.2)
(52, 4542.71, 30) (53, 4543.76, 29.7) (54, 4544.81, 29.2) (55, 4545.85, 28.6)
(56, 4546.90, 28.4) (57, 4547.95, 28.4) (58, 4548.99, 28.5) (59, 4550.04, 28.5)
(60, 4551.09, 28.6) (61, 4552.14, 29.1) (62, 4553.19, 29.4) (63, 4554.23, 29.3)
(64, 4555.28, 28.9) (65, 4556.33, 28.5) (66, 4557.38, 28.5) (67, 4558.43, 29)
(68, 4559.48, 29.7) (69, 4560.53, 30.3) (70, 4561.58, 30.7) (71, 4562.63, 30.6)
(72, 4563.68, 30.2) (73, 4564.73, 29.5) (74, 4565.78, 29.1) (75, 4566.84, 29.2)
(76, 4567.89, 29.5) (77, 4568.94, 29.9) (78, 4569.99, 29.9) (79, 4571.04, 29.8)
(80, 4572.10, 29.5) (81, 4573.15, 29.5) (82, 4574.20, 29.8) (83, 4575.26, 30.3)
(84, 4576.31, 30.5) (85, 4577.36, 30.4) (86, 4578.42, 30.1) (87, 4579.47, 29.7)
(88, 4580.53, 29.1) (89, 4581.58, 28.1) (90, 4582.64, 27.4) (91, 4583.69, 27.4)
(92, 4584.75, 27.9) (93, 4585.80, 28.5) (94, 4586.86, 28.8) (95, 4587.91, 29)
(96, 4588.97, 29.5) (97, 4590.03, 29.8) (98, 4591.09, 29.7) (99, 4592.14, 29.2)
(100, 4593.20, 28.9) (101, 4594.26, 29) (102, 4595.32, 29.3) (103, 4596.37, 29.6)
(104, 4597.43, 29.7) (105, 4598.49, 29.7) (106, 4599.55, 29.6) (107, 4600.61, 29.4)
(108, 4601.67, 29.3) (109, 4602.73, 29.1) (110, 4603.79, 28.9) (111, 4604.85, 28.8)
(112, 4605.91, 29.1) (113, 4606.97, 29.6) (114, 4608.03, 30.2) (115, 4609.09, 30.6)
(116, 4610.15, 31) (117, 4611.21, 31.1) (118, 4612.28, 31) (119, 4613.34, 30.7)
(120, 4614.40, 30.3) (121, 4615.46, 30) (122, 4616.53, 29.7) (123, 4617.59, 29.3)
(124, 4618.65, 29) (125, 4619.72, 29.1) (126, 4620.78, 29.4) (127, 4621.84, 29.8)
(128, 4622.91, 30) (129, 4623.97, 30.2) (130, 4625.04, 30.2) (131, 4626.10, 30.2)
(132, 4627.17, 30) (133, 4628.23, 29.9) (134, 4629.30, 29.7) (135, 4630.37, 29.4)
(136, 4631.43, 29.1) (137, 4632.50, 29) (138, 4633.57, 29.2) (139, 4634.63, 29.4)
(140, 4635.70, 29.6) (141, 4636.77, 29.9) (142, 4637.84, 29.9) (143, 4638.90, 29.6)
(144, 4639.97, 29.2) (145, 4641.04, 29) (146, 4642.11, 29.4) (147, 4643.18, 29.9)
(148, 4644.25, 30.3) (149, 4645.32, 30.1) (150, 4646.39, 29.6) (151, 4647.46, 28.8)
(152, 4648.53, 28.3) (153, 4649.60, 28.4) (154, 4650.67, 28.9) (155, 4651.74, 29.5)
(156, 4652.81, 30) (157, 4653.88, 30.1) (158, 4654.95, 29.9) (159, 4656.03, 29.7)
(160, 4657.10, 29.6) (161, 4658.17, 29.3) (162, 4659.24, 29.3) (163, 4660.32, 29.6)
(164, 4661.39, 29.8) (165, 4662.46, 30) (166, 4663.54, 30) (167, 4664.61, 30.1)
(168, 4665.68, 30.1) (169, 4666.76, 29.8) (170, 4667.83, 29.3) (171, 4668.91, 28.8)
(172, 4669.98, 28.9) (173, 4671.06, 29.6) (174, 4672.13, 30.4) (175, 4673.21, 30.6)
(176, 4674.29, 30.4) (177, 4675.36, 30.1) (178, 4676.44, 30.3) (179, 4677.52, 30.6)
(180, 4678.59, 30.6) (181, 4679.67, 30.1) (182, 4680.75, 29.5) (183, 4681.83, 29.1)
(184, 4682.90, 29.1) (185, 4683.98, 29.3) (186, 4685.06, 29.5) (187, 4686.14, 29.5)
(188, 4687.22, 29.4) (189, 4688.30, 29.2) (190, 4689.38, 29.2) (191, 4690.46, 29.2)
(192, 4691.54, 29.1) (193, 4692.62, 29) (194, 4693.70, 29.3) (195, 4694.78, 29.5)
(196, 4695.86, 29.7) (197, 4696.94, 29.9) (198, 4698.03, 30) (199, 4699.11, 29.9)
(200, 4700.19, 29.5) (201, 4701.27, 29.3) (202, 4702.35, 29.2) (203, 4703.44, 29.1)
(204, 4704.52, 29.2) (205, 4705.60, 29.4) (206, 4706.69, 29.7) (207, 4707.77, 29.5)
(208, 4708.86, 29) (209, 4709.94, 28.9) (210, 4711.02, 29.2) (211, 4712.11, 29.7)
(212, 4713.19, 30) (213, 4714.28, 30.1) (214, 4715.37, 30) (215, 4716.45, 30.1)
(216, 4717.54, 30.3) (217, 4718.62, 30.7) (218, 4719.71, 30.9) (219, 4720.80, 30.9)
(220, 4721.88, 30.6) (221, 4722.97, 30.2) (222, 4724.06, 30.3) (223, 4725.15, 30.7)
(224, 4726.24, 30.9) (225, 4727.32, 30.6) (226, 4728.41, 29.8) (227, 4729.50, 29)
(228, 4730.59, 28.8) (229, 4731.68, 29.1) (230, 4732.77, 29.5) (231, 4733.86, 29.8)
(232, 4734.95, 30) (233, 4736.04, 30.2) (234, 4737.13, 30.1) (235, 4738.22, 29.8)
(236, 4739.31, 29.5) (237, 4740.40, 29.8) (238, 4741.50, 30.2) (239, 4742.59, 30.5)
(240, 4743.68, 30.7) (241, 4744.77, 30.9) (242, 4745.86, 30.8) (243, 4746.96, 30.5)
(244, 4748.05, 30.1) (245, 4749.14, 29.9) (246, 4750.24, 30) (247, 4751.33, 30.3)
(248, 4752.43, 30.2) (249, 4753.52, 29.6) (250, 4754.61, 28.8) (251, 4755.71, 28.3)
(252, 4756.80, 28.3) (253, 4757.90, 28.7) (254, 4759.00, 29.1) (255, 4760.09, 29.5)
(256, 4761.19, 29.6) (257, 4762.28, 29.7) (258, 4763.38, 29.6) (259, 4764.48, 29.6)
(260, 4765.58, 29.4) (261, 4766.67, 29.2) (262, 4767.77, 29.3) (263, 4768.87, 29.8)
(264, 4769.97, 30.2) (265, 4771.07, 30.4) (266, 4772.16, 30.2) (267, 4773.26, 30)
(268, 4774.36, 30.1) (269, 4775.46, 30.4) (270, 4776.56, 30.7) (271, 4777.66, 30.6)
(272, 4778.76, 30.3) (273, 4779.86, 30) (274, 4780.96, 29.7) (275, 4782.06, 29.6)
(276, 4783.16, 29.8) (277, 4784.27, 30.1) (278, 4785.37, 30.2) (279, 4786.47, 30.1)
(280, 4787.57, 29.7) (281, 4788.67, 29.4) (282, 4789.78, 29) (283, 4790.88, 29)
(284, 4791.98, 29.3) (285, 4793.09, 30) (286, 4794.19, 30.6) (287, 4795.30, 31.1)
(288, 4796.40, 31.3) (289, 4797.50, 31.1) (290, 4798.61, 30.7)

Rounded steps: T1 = 0.60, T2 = 0.99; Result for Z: -0.50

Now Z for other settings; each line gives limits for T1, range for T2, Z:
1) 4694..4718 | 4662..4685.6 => 0.05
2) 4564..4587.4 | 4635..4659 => -0.38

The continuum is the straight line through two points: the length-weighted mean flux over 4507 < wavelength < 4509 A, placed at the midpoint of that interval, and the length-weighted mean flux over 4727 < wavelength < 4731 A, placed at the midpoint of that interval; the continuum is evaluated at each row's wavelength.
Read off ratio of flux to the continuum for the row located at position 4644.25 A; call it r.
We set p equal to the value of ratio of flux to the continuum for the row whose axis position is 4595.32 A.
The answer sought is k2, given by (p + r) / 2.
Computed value 0.98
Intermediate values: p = 0.953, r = 1.00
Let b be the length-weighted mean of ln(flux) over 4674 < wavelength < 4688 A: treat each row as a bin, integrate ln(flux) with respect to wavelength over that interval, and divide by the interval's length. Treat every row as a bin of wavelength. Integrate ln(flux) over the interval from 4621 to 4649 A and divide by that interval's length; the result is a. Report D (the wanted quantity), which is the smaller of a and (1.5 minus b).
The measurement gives -1.895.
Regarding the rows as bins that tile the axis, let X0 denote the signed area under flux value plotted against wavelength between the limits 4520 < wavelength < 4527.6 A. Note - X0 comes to 225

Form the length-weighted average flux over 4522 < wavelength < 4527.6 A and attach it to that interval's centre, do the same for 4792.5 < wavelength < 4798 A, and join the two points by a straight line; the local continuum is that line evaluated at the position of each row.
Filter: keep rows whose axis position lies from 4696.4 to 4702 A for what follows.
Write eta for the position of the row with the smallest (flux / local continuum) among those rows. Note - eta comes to 4701.27 A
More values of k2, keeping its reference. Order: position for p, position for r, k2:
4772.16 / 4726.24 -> 1.04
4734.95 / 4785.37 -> 1.03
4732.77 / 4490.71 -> 0.95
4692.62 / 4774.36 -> 1.00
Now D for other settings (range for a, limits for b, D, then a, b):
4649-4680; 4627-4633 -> -1.884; 3.39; 3.38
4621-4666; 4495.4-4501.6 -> -1.866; 3.39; 3.37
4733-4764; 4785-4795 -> -1.891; 3.39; 3.39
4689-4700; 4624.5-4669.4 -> -1.886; 3.38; 3.39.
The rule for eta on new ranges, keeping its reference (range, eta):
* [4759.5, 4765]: 4760.09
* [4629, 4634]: 4632.50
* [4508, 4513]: 4512.48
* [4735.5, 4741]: 4739.31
